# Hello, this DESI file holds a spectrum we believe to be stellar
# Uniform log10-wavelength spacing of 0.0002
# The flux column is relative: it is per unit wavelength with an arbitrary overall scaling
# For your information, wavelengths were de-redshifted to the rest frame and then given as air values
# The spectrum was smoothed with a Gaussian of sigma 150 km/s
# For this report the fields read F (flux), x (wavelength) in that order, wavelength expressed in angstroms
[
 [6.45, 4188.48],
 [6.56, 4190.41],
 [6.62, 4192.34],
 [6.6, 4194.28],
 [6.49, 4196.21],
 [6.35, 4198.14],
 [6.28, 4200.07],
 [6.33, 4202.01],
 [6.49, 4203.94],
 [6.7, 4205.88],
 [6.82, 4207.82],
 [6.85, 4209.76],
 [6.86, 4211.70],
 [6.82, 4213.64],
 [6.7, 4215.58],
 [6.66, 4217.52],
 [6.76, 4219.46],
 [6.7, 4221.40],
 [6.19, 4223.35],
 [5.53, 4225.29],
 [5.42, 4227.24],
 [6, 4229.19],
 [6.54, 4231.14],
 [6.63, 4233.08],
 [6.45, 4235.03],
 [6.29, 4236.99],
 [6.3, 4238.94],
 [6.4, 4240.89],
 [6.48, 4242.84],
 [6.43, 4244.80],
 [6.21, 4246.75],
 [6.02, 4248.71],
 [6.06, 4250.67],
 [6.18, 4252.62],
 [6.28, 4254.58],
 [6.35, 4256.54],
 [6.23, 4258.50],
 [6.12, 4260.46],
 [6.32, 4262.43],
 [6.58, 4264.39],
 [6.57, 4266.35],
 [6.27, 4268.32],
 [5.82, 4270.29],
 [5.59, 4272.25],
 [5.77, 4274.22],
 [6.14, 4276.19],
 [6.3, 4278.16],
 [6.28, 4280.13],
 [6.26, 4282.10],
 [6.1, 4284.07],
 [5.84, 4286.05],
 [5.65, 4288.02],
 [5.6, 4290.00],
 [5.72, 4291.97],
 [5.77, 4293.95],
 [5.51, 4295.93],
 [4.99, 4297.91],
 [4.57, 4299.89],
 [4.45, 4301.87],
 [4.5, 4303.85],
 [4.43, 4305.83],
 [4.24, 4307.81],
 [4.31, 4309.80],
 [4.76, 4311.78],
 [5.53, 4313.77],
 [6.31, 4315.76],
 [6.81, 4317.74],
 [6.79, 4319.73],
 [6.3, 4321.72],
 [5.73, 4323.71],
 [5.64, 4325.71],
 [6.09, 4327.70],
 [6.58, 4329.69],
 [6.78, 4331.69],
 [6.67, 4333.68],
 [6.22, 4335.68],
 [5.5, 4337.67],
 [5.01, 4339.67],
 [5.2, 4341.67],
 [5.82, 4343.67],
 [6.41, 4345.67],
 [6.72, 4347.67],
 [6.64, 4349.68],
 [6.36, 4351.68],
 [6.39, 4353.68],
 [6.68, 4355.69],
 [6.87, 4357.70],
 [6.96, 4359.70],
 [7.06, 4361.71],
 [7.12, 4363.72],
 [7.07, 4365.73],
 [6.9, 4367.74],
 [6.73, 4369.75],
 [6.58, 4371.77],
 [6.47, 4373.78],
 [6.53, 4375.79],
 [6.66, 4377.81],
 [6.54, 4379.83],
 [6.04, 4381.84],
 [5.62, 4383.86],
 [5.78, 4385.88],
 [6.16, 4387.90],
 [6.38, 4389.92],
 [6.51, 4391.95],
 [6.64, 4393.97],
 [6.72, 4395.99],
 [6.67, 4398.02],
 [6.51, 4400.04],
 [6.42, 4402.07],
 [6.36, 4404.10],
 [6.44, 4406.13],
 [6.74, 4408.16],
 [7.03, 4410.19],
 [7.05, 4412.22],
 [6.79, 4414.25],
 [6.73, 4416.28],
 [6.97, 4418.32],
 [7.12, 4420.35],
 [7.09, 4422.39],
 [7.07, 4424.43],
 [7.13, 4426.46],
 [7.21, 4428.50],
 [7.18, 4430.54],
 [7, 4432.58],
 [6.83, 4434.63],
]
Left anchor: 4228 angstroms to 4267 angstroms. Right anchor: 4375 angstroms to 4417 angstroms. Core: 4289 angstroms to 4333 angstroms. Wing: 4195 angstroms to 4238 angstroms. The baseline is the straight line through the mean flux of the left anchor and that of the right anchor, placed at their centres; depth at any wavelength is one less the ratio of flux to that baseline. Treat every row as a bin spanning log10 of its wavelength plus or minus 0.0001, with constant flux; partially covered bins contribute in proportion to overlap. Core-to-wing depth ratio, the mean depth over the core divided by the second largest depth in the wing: 1.1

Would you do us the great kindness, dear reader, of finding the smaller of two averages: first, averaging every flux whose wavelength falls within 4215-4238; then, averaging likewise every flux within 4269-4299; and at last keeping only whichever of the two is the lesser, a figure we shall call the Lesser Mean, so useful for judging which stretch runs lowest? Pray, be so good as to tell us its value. 5.82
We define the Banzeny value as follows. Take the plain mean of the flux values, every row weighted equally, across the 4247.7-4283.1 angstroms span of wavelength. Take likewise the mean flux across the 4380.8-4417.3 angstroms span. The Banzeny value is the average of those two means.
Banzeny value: 6.33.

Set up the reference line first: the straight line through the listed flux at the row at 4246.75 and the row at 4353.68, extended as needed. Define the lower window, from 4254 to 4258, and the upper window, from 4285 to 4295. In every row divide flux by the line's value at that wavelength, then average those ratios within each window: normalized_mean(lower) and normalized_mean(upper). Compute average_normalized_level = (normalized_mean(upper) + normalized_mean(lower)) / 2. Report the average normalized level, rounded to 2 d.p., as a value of 0.96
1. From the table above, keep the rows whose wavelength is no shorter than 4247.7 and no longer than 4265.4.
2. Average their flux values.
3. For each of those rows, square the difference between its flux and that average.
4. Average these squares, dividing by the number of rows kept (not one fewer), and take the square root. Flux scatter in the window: 0.16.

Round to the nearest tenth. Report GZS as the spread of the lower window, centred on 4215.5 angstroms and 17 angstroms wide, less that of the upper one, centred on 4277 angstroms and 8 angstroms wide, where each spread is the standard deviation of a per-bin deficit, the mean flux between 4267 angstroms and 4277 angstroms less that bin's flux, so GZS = 0.0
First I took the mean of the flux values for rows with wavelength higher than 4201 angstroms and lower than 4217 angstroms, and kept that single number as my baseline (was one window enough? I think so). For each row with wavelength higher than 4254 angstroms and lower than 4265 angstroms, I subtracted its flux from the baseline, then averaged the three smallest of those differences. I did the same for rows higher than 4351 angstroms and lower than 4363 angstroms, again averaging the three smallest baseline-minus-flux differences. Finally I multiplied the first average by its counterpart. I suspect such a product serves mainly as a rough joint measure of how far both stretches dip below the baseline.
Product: -0.07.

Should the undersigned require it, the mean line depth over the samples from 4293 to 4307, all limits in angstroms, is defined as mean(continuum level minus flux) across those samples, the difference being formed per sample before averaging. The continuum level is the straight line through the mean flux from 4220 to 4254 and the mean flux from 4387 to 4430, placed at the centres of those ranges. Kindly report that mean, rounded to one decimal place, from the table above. 1.5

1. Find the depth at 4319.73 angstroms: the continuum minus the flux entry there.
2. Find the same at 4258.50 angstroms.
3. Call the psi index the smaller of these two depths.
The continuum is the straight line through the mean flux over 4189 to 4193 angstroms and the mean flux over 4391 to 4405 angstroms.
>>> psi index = -0.23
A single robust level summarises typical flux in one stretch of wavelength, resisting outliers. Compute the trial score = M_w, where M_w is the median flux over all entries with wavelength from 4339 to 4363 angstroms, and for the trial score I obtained 6.5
